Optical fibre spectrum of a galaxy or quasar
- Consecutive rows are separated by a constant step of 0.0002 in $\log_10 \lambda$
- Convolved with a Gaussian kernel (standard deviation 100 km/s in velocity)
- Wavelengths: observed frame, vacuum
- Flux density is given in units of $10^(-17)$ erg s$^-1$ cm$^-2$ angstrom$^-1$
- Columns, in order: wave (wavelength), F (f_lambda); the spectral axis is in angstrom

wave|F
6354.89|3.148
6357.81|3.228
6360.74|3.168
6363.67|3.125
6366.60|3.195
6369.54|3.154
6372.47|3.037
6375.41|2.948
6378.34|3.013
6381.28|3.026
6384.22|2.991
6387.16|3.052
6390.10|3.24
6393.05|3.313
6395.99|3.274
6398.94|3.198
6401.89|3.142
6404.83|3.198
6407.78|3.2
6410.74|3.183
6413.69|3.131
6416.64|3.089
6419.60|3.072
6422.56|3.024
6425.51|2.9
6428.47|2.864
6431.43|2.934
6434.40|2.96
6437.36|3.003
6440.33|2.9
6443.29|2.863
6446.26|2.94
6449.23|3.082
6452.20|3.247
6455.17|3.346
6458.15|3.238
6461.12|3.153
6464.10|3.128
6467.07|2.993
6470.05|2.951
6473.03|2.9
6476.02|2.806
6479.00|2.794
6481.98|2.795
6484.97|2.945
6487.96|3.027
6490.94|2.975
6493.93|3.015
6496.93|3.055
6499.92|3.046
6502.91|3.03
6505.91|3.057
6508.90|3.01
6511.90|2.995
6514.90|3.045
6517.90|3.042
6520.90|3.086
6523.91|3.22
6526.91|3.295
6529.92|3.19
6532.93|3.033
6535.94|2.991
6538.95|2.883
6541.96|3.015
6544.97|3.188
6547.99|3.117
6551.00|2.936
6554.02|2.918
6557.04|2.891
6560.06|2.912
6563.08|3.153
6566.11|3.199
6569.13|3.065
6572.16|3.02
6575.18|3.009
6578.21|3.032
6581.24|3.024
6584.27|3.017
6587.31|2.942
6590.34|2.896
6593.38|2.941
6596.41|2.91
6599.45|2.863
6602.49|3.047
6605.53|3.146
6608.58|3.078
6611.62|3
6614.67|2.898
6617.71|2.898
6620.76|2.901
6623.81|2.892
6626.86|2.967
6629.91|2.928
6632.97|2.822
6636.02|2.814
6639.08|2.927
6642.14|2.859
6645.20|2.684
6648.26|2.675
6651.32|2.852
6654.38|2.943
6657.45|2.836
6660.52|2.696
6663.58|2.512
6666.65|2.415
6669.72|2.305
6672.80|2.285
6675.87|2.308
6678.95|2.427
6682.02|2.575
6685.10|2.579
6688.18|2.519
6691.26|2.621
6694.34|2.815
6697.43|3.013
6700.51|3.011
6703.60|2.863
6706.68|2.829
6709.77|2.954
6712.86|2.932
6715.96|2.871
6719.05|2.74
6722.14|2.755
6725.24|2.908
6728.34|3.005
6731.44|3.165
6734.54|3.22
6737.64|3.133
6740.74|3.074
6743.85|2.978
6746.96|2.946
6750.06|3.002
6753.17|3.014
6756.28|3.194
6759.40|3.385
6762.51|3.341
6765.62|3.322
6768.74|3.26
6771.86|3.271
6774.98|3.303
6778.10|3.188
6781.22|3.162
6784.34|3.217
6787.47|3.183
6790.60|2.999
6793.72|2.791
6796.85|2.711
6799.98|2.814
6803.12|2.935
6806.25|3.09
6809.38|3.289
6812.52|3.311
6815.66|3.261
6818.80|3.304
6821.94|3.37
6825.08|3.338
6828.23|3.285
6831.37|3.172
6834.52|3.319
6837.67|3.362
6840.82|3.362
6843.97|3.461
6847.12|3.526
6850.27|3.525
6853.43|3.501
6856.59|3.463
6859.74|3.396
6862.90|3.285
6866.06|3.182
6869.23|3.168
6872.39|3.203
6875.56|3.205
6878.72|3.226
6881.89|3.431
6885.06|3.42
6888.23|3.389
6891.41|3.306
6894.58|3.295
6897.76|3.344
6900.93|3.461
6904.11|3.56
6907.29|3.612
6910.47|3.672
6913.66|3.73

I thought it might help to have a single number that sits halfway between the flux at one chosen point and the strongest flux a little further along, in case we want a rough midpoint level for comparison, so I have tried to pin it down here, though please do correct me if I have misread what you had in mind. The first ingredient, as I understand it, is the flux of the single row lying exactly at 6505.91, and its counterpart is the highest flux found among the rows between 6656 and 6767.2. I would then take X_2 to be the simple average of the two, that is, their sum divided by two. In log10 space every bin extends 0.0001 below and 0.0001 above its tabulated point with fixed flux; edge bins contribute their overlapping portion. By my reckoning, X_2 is 3.22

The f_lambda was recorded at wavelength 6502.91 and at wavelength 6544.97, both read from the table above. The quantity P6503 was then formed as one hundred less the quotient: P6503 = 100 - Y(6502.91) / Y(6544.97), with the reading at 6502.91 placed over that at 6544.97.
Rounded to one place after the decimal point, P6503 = 99.0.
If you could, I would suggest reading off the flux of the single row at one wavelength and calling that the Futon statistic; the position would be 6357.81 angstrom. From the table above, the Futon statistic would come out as 3.228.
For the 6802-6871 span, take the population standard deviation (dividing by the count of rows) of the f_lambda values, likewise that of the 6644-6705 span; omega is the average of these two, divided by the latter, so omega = 0.81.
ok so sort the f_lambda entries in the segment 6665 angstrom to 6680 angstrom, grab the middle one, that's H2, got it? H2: 2.31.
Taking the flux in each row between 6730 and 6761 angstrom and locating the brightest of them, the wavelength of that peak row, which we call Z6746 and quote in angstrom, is 6759.40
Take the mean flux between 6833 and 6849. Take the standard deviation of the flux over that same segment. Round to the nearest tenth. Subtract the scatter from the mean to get 3.3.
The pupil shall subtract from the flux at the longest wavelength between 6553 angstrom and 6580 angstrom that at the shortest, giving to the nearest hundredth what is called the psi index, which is 0.11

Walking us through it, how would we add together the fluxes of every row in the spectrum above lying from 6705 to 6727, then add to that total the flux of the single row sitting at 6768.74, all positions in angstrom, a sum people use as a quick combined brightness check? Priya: 23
